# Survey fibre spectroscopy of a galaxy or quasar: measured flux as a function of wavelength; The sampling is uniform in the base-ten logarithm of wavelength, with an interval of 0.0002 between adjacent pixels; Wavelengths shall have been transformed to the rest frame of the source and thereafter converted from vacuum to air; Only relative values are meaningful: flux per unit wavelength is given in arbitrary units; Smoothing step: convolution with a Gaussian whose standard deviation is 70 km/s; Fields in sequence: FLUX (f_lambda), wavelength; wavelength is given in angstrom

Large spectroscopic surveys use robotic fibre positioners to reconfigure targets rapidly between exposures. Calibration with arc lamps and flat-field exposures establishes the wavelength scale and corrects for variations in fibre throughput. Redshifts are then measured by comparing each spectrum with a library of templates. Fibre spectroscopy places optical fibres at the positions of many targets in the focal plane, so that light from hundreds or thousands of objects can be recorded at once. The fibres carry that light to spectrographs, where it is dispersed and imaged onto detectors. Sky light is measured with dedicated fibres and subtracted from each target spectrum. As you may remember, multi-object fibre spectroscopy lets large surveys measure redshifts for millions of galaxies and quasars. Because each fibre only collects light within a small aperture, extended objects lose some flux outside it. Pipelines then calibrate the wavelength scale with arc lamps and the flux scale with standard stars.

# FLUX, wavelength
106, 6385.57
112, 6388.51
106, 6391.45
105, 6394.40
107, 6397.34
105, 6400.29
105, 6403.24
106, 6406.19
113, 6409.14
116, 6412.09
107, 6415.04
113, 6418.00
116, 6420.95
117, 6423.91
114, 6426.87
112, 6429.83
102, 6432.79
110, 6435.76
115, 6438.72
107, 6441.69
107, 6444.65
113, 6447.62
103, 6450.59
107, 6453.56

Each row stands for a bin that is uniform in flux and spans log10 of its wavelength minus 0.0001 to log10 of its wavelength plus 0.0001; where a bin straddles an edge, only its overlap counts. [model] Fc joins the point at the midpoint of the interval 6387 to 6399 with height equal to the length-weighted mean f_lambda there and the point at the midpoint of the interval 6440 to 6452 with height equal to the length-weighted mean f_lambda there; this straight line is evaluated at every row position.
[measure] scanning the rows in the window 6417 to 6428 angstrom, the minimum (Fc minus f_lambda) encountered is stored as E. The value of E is -9.4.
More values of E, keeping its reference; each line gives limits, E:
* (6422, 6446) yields -9.4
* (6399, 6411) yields -5.5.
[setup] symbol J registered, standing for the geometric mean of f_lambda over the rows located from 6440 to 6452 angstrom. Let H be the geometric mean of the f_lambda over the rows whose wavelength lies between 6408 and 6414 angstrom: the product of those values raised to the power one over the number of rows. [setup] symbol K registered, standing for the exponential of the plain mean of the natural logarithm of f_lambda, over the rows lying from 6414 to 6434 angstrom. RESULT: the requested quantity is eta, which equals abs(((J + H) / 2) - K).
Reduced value 0.5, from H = 114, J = 107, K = 111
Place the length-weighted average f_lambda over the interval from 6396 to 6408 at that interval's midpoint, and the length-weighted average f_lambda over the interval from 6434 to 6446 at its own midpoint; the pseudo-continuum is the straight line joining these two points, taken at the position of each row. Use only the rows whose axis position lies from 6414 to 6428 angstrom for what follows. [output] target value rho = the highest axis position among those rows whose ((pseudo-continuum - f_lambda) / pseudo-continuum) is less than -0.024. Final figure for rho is 6426.87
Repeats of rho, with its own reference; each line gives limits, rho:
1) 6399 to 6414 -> 6412.09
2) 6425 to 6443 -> 6438.72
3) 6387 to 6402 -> 6388.51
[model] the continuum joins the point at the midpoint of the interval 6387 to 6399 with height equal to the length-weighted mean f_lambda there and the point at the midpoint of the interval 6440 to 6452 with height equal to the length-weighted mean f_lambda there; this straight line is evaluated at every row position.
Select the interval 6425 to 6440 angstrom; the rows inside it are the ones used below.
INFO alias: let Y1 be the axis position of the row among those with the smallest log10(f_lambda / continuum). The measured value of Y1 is 6432.79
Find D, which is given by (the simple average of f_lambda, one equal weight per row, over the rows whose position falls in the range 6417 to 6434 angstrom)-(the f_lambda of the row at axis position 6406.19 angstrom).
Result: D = 6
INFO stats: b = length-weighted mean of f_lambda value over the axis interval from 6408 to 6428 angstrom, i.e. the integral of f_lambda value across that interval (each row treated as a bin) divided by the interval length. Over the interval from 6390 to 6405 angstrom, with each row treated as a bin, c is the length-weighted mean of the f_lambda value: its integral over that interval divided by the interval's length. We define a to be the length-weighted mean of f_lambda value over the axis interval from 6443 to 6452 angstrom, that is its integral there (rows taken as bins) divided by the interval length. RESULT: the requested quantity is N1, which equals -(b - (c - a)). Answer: -116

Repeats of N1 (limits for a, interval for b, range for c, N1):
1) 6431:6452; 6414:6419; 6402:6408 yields -112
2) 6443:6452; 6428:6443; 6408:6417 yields -105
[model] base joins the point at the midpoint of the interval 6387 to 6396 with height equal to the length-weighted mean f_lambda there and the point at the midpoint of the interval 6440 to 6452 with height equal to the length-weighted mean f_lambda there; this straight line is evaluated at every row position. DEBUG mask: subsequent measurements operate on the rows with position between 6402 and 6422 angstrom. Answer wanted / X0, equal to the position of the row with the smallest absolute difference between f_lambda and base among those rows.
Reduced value 6415.04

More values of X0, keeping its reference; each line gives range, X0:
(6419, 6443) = 6441.69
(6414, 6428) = 6415.04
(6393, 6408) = 6397.34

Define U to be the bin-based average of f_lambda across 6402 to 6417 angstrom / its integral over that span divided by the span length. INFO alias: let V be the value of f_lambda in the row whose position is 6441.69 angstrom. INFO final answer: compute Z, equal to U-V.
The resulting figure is 3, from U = 109.6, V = 107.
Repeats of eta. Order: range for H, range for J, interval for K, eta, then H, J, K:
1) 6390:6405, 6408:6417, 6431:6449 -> 0.1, 106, 112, 109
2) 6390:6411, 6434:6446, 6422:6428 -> 7.3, 107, 110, 115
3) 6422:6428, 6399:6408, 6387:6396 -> 2.8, 115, 105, 108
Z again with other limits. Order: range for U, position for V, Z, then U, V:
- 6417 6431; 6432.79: 13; 114.5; 102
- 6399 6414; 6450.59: 6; 109.0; 103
